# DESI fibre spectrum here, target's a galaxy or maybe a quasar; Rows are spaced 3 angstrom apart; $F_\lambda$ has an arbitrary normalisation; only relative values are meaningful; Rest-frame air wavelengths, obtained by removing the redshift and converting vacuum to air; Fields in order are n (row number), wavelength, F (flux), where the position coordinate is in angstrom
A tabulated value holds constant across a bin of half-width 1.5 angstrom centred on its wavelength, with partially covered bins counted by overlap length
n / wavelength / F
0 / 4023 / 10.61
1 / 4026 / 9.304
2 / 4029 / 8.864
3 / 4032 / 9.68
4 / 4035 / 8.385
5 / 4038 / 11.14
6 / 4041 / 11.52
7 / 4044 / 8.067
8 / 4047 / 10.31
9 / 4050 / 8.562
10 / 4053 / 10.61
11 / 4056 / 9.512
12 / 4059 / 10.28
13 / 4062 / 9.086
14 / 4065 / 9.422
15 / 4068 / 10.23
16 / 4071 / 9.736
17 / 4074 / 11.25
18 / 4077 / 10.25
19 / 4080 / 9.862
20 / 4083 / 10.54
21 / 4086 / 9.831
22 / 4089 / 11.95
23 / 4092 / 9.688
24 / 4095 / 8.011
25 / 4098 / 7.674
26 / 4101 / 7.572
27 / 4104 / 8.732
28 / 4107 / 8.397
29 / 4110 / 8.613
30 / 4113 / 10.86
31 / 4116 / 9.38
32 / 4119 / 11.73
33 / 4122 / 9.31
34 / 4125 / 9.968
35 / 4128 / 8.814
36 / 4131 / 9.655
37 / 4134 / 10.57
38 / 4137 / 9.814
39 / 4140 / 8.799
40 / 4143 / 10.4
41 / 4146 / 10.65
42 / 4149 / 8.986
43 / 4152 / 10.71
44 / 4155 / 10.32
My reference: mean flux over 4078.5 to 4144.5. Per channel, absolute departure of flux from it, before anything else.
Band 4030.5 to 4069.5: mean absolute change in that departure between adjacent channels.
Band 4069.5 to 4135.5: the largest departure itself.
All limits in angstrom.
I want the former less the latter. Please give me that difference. -1.88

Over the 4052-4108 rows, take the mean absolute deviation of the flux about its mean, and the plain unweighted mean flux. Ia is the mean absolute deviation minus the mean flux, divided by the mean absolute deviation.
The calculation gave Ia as -9.8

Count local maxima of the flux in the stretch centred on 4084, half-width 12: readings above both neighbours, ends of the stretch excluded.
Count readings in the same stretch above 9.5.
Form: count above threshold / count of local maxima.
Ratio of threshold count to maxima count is 3.5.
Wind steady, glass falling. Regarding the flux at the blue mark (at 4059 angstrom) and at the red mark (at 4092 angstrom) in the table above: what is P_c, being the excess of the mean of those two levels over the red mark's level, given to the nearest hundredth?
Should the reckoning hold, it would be 0.30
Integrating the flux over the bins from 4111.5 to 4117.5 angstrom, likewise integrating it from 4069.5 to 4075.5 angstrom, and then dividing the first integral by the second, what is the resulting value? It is 0.96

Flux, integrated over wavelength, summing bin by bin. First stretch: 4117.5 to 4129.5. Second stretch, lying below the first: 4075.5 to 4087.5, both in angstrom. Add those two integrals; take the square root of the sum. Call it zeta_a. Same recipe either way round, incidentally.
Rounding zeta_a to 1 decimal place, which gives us 15.5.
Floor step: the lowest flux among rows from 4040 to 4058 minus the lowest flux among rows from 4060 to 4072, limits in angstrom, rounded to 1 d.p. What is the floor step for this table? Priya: -1.0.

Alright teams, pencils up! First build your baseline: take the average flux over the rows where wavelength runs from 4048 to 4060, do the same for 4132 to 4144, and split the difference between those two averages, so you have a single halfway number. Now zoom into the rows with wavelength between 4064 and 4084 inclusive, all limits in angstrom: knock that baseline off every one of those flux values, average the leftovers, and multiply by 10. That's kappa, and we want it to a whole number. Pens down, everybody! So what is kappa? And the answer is 4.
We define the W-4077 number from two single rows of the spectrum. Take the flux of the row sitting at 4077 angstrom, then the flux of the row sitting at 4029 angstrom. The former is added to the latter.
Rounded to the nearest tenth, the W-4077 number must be 19.1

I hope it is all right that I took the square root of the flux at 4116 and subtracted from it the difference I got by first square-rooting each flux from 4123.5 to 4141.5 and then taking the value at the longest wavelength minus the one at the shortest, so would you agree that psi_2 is 3.25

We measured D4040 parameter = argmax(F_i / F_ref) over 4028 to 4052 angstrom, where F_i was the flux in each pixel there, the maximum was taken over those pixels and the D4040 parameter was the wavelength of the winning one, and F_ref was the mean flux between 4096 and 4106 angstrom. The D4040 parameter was 4041 angstrom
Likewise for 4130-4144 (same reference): 4134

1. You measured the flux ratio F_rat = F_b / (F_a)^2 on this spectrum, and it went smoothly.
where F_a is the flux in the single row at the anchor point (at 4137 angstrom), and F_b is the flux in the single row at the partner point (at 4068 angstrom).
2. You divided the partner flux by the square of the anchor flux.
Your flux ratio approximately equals 0.11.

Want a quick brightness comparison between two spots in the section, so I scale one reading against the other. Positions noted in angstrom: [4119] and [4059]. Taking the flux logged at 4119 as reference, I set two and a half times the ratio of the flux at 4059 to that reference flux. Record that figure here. 2.2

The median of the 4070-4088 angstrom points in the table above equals 10.1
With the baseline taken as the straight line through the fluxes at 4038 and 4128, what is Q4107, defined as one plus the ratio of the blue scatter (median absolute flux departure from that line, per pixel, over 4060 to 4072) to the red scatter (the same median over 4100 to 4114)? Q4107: 1.8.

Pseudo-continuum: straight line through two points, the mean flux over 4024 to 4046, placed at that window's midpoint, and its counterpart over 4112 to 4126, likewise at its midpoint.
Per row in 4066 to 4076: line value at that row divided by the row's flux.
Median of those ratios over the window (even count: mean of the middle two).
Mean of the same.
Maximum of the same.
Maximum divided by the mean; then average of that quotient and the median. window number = 1.01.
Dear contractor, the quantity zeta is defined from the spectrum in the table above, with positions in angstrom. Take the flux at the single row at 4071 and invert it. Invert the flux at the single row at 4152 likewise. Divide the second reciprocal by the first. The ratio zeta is 0.91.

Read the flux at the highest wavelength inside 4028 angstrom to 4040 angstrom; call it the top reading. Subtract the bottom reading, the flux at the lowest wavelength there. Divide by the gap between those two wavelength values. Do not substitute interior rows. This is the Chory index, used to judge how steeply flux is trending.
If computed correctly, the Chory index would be 0.25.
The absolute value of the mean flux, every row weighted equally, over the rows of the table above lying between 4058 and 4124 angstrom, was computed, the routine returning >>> 9.7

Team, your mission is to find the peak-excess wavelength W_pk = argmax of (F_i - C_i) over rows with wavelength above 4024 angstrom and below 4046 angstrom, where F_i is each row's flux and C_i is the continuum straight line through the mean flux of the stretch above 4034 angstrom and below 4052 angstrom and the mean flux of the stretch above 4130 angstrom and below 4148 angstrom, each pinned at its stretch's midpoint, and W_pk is 4041 angstrom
